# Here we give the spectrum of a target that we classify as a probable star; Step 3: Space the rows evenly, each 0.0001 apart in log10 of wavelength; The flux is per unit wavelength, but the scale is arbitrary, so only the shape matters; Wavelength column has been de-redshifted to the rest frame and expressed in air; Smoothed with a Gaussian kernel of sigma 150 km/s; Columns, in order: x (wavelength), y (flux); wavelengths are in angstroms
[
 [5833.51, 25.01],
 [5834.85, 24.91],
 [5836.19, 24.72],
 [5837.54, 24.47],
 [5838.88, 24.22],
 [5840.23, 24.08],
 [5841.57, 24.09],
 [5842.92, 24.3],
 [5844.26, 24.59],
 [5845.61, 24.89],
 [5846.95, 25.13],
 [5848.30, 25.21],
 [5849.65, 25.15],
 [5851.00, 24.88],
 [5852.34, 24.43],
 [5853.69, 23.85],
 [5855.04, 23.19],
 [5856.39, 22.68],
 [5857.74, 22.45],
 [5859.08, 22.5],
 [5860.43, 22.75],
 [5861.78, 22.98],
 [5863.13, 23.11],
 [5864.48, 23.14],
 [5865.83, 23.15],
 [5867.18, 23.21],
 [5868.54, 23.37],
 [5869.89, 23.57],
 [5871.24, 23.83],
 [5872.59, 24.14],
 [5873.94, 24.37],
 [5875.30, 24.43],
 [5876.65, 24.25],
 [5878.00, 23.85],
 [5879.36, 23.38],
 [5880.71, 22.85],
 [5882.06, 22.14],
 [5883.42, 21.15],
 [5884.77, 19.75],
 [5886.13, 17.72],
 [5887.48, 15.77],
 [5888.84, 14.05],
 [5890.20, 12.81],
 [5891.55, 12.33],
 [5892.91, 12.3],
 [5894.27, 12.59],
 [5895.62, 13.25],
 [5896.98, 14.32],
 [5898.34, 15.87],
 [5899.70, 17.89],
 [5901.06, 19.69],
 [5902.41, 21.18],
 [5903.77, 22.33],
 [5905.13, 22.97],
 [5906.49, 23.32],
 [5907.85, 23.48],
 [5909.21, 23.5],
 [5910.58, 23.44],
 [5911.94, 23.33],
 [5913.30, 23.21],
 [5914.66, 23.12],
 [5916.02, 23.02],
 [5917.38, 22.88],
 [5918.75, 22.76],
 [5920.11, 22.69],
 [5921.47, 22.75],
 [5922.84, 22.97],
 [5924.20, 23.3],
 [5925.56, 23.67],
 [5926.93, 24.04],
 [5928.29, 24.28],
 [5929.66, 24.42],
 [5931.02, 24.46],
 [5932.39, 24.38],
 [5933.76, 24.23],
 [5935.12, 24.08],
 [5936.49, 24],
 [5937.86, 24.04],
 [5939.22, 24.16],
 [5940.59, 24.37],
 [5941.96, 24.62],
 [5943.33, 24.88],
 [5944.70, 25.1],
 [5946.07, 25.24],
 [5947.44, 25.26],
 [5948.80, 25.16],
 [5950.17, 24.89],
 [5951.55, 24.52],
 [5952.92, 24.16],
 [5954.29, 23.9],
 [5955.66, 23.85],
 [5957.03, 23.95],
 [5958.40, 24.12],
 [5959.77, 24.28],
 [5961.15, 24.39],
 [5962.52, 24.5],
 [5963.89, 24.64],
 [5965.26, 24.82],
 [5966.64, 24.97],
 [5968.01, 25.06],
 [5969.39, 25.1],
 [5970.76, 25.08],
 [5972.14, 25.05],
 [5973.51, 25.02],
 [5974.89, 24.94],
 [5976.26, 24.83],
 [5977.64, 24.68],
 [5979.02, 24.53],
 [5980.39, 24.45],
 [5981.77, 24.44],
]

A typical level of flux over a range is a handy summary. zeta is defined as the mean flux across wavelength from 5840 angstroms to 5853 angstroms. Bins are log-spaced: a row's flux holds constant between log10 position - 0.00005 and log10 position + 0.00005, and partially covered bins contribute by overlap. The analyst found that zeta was 24.7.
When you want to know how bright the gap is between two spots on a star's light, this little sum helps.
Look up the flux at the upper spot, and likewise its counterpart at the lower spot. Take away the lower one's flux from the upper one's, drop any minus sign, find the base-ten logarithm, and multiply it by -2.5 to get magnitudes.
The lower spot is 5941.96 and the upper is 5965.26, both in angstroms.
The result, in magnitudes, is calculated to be 1.7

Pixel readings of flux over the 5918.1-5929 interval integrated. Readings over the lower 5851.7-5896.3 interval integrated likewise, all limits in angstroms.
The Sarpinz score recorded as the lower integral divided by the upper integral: 3.7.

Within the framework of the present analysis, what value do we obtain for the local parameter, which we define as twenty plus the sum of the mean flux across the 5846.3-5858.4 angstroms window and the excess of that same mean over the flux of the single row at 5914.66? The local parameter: 45.1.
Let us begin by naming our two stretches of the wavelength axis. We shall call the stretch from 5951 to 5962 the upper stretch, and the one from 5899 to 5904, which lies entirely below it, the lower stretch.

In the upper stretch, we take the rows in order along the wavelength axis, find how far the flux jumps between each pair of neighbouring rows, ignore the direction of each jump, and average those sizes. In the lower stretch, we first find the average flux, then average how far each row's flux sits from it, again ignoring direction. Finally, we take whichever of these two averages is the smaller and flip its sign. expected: -0.173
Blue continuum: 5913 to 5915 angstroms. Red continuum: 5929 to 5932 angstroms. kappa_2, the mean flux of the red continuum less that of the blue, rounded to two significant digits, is 1.3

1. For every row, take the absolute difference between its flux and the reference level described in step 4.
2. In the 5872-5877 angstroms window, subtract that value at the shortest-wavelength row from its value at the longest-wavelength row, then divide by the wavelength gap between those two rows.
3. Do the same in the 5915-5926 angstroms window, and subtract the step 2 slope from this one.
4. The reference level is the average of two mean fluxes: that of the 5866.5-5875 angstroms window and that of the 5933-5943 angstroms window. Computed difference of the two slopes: -0.10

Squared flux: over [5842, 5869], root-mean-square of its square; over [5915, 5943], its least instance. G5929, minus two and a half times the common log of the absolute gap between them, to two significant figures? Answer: -4.3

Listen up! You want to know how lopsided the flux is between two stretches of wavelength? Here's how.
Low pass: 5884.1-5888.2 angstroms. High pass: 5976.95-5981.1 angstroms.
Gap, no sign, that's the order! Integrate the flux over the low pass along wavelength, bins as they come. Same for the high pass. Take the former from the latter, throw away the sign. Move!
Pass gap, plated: 29.3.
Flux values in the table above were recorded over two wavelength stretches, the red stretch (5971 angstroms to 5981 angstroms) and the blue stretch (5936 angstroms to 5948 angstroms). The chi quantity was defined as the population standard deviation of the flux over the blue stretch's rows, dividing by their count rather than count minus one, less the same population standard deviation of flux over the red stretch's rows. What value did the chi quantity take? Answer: 0.26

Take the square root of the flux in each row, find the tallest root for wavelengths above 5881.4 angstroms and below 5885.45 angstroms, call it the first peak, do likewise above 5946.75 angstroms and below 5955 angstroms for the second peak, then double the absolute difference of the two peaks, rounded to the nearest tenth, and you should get 0.6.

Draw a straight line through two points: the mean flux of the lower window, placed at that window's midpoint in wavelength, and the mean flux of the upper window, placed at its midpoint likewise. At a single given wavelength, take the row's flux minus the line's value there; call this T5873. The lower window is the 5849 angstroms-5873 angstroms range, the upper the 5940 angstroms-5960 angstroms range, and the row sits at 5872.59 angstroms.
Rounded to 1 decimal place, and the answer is 0.5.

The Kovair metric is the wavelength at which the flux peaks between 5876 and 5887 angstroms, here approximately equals 5876.65 angstroms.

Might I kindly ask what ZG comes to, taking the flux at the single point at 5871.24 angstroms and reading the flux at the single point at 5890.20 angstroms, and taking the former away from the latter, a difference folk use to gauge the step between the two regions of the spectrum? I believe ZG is -11.0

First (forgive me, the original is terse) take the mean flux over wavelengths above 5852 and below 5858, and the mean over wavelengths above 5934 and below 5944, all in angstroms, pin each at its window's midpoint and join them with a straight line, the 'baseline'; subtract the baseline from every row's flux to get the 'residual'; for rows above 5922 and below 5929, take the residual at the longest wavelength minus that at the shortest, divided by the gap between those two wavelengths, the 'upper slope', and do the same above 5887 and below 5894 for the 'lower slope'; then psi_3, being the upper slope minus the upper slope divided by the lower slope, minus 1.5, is -0.9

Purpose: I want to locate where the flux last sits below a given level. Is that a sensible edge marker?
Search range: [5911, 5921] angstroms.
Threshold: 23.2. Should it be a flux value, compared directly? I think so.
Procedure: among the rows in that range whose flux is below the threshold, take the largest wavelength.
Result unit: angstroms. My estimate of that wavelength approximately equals 5920.11 angstroms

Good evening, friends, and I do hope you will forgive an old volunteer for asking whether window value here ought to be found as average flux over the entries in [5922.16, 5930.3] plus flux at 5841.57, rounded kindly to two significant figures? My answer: 48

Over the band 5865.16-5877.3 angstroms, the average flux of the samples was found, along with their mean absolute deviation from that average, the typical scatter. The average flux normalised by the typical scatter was 55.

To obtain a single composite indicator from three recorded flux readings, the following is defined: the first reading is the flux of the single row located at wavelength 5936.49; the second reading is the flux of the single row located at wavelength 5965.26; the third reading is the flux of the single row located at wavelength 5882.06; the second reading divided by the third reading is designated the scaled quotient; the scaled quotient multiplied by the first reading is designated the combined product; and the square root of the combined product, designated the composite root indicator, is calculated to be 5.2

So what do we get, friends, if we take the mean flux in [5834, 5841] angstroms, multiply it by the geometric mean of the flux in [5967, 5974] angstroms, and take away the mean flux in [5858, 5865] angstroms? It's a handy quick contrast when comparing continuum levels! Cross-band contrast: 591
